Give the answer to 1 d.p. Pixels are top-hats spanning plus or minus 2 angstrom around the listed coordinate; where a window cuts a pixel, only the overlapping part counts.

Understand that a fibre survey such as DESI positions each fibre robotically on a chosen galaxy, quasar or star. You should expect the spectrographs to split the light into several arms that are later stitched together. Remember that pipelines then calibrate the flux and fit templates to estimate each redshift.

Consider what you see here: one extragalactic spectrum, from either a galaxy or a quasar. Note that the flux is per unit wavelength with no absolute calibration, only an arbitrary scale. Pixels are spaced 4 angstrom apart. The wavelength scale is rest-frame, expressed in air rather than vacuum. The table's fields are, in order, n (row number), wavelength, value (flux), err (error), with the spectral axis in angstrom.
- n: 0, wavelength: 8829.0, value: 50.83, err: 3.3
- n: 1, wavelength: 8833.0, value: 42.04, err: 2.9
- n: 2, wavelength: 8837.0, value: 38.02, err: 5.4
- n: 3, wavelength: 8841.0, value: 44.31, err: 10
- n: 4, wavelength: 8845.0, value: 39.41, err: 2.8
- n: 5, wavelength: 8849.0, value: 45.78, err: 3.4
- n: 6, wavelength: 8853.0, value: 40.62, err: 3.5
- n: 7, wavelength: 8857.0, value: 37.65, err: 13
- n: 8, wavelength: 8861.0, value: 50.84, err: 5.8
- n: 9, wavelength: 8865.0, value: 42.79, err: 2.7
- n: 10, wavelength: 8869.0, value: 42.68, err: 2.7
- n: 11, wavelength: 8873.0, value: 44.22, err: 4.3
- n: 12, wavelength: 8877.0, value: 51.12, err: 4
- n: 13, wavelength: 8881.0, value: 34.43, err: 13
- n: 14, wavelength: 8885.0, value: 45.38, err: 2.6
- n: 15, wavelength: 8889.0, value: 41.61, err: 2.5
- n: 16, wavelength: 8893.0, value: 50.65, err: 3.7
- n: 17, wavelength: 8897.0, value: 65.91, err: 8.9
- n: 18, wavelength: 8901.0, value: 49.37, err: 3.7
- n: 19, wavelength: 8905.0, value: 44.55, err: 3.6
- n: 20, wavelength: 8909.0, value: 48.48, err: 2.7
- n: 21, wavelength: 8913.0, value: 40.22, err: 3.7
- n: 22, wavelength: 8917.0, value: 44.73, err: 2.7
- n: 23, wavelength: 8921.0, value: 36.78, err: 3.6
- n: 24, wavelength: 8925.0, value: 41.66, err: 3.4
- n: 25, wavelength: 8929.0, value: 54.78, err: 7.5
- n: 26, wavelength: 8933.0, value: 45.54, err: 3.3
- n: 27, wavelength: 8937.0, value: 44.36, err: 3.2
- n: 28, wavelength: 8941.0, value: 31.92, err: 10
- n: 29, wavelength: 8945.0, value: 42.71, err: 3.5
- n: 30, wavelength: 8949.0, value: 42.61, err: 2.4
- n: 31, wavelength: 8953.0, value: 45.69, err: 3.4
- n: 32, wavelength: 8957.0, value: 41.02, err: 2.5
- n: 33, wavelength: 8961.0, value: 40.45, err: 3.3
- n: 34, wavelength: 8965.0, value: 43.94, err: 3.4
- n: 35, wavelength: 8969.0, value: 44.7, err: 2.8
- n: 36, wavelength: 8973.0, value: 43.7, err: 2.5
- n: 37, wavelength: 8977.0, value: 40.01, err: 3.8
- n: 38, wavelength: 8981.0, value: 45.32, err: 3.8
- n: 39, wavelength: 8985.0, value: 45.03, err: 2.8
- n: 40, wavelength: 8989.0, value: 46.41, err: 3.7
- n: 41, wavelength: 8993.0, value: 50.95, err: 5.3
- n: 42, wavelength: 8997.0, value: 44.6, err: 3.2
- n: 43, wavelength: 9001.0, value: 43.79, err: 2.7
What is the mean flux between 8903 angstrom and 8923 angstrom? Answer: 43.0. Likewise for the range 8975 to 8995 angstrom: 45.5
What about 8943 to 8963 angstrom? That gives 42.5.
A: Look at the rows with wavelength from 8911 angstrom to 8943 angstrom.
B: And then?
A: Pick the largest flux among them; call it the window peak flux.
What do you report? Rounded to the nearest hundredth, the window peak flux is 54.78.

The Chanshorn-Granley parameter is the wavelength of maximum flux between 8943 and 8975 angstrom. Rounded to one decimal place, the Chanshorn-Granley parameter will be 8953.0 angstrom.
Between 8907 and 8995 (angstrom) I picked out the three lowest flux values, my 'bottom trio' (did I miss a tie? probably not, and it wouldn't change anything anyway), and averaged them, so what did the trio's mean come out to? 36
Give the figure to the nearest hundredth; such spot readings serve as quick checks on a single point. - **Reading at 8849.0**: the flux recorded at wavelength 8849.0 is 45.78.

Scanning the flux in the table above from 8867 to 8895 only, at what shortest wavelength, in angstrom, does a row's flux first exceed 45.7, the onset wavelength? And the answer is 8877.0 angstrom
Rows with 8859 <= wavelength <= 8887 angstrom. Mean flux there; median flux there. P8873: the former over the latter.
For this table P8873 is 1.01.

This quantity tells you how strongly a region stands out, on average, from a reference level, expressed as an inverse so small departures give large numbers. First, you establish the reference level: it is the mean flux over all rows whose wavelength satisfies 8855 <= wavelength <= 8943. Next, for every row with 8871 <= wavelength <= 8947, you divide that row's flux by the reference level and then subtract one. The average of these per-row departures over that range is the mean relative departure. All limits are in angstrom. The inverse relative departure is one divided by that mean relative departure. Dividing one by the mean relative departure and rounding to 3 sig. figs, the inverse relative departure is 231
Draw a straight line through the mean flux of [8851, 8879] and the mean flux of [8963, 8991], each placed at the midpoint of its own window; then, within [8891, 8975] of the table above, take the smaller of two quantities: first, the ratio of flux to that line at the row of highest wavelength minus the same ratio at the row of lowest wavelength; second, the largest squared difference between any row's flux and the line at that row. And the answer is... -0.16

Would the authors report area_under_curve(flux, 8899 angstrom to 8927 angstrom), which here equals 1223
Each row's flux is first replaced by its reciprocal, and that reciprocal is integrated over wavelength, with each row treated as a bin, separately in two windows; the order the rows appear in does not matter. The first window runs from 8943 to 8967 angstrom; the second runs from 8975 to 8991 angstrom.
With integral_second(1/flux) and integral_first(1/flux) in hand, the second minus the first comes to -0.2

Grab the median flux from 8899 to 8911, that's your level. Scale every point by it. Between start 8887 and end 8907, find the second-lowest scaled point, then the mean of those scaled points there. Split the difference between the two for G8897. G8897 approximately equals 0.98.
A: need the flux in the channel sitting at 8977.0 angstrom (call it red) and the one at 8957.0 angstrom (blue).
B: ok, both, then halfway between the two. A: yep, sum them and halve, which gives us 40.5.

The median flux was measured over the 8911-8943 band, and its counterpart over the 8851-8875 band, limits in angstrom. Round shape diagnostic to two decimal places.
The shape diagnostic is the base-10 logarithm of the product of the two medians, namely 3.26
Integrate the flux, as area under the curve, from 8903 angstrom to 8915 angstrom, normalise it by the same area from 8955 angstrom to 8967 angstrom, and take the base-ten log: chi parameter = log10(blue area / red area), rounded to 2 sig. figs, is 0.026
